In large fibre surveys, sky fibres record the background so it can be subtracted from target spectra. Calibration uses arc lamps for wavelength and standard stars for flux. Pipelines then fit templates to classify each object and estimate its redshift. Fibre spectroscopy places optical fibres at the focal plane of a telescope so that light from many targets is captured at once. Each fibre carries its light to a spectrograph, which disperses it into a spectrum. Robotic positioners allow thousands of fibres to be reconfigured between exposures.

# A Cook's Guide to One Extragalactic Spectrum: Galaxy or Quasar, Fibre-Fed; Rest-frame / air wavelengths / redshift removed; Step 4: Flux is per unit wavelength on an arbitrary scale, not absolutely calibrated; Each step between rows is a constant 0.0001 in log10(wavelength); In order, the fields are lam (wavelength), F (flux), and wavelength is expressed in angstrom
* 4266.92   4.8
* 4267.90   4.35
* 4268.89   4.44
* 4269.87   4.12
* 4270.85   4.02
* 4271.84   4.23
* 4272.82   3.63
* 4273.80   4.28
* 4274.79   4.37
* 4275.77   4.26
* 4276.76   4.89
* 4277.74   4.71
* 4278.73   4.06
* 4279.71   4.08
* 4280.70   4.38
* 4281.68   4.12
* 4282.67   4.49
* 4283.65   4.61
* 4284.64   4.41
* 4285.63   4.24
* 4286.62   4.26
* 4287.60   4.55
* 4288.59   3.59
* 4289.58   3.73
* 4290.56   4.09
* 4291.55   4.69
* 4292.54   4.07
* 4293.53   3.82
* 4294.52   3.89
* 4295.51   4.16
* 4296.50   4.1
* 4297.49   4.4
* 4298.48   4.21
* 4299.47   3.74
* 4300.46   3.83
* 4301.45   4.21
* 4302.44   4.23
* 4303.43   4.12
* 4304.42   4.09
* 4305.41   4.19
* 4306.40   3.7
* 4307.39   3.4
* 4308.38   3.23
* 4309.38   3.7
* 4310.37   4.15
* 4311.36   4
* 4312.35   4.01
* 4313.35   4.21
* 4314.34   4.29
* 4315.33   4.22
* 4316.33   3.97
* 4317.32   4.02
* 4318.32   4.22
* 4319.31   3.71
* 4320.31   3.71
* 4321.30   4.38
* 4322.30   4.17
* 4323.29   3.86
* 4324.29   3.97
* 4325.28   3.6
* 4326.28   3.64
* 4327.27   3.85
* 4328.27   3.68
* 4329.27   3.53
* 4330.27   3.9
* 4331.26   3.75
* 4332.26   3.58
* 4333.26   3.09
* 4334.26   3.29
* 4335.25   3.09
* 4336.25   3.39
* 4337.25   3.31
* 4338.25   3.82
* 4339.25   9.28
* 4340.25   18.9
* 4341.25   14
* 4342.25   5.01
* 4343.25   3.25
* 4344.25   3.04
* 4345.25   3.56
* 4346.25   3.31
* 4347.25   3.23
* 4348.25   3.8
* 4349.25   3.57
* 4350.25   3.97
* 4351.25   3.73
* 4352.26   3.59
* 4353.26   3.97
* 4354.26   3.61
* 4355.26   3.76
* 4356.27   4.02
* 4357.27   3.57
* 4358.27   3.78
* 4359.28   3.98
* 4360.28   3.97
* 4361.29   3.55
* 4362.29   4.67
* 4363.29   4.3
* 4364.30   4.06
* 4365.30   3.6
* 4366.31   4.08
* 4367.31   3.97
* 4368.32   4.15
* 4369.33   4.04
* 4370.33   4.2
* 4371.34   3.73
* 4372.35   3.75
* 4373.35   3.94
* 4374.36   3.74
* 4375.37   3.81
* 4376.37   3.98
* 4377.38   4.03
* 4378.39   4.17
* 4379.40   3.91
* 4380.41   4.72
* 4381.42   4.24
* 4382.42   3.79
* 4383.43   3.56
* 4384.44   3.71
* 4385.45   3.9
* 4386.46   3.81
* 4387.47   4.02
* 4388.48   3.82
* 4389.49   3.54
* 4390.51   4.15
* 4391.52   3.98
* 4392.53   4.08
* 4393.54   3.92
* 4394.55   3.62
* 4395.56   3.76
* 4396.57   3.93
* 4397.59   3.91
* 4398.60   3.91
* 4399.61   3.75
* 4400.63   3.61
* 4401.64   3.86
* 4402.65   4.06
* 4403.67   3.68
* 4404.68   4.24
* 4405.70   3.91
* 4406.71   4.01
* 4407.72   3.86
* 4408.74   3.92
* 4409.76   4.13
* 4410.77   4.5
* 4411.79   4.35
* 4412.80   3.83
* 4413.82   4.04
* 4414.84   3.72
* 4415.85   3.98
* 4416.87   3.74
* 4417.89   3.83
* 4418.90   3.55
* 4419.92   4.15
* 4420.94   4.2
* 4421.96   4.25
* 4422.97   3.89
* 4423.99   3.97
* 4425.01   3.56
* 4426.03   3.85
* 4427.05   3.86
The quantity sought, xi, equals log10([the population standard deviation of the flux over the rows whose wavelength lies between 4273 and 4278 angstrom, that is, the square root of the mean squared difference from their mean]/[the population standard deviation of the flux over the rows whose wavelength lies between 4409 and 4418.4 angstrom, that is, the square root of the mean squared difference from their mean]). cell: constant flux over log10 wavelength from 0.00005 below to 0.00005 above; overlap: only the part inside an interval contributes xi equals 0.0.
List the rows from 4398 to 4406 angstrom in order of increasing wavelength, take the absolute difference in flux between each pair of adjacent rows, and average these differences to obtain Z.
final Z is 0.289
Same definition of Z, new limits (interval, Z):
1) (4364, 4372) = 0.281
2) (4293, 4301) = 0.207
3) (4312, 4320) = 0.194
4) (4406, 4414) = 0.239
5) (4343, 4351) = 0.323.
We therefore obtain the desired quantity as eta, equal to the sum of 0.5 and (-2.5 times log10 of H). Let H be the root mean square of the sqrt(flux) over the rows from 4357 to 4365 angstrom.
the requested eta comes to -0.251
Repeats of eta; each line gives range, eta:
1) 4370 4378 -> -0.238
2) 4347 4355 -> -0.208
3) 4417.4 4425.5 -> -0.242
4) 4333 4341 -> -0.475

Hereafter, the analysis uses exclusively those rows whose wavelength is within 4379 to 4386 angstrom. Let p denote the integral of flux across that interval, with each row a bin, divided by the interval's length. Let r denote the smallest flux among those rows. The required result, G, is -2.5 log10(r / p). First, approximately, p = 3.98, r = 3.56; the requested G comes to 0.12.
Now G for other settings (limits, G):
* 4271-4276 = 0.14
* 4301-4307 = 0.11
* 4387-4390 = 0.07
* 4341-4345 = 0.68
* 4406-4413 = 0.07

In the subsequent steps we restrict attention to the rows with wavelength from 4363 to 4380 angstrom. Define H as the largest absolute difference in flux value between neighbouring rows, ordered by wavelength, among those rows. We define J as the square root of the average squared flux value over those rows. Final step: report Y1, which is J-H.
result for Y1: 3.49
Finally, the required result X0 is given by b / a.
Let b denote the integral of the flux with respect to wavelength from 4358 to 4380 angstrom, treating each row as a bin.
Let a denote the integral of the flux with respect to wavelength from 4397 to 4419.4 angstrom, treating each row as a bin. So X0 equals 0.99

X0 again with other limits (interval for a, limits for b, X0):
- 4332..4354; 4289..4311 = 0.80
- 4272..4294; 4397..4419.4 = 0.94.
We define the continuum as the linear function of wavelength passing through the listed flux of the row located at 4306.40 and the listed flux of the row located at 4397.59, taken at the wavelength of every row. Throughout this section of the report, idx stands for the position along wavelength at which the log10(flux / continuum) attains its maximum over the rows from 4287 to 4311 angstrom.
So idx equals 4291.55 angstrom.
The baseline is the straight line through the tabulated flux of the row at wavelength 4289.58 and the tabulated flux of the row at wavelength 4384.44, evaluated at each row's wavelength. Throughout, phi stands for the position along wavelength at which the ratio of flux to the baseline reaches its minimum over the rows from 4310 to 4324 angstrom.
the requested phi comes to 4319.31 angstrom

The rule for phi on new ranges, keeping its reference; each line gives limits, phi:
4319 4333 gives 4329.27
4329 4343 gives 4333.26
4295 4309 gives 4308.38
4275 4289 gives 4288.59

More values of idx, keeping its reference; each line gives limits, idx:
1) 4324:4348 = 4340.25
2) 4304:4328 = 4321.30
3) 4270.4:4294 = 4276.76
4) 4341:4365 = 4341.25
